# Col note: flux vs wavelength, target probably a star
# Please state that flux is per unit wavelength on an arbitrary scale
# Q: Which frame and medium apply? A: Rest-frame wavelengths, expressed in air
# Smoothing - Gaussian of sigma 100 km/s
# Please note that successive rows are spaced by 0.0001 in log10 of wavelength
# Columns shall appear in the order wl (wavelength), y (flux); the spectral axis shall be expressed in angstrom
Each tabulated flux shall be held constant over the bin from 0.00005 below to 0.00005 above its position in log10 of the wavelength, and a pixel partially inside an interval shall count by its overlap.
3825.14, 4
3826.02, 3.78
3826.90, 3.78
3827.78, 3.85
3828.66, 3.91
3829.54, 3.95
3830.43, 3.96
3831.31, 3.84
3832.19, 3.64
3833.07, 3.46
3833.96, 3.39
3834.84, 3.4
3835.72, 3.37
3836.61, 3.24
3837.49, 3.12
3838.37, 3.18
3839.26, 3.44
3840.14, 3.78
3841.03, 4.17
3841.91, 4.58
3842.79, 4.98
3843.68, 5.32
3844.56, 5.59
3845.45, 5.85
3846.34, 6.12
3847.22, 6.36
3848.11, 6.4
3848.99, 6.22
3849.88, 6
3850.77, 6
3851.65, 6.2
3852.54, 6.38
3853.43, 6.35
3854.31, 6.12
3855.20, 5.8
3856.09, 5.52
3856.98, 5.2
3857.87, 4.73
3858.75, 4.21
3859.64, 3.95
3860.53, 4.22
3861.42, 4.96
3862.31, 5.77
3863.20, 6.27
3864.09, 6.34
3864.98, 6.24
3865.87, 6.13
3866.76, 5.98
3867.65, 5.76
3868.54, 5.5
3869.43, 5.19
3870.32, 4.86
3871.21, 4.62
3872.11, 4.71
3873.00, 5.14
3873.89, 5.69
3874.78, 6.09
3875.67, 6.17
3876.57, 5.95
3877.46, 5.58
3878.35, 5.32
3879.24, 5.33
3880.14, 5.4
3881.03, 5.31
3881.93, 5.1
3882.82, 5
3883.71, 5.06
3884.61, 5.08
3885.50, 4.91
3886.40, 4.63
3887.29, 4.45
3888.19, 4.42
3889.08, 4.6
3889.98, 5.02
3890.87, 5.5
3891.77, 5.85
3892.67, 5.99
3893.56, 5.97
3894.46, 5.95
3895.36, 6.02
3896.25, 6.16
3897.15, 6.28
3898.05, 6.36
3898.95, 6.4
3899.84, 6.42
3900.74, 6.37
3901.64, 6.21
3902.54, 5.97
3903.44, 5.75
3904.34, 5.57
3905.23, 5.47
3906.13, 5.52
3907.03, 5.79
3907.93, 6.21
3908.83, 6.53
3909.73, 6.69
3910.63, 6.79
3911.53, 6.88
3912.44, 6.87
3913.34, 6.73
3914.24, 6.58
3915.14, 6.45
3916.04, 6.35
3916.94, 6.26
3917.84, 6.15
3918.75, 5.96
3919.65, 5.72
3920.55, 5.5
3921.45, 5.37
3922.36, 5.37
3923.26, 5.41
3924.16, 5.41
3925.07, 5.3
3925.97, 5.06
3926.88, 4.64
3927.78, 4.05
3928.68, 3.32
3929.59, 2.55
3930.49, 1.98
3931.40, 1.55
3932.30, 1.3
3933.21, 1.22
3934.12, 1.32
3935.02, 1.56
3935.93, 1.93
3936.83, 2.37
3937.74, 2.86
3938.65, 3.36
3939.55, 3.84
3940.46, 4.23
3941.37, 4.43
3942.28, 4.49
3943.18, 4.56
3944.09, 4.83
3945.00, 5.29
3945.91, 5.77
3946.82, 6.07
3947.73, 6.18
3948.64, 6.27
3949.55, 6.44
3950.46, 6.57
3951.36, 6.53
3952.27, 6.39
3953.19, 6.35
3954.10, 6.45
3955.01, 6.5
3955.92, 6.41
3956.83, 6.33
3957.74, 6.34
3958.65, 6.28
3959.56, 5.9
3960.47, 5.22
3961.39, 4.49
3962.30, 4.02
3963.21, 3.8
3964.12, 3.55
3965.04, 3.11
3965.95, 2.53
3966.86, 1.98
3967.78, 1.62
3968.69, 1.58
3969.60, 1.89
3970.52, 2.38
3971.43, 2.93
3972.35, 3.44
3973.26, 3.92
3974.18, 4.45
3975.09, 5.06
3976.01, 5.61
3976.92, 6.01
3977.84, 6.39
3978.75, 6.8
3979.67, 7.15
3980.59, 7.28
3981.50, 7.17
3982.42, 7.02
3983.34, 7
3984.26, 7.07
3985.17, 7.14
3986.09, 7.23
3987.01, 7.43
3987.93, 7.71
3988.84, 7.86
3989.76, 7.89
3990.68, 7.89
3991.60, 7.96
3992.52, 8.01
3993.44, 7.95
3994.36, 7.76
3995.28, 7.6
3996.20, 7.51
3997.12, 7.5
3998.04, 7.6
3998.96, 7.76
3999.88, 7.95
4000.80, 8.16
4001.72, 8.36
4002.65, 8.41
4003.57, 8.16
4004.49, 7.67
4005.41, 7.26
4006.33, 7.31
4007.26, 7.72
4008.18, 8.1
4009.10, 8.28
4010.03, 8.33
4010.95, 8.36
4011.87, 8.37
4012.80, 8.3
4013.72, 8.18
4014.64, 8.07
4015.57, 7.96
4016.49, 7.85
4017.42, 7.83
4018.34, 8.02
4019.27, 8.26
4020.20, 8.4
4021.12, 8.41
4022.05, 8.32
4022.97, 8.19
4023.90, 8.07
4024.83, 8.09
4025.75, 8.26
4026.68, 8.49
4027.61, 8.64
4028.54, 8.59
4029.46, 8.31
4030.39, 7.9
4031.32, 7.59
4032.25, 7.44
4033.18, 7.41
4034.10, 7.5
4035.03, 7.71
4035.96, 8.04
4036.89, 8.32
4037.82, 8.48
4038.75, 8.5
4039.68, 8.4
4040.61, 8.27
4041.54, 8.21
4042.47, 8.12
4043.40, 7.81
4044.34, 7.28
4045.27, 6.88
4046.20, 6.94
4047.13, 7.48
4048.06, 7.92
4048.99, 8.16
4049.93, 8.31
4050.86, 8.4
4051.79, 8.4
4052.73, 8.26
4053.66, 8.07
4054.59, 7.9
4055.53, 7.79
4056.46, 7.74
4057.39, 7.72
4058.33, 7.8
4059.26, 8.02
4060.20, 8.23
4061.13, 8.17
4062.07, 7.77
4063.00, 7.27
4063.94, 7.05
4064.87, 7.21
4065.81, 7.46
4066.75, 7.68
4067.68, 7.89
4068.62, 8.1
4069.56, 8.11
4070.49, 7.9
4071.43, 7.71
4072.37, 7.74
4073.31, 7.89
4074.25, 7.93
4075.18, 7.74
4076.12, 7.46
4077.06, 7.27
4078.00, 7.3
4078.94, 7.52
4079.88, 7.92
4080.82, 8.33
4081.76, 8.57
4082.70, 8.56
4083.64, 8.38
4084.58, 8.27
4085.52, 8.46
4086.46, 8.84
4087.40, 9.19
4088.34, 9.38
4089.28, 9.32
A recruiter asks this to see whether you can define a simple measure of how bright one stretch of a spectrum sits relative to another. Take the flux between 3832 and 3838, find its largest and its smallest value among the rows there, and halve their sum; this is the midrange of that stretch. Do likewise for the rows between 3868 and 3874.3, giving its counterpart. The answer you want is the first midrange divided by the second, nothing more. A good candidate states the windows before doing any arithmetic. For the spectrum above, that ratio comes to 0.66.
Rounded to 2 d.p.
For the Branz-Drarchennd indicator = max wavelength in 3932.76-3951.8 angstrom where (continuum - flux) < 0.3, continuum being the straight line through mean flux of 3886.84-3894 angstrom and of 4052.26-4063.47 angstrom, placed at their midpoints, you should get 3951.36 angstrom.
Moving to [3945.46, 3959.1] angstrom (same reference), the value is 3958.65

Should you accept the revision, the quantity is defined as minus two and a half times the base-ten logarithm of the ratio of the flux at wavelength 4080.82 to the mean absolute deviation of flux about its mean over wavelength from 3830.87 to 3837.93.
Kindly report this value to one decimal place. -4.3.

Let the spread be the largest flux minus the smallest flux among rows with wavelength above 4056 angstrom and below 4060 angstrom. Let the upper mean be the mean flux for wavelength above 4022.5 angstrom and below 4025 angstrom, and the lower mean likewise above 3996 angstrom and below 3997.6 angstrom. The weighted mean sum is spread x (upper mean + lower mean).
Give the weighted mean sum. 4.7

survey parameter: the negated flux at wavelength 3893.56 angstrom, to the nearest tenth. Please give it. -6.0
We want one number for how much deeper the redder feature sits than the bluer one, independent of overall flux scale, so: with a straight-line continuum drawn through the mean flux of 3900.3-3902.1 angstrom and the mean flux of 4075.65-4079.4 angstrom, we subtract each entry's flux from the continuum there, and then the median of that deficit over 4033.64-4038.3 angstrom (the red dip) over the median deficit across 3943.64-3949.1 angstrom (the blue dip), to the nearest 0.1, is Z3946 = -1.4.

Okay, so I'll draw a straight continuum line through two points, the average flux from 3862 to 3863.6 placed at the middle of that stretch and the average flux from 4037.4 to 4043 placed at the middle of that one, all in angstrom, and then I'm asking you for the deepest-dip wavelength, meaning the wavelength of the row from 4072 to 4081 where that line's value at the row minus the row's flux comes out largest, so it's 4077.06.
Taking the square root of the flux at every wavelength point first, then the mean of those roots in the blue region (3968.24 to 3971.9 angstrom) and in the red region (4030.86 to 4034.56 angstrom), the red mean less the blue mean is 1.3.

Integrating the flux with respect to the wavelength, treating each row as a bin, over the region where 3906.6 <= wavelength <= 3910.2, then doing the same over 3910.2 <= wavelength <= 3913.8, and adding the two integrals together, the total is 47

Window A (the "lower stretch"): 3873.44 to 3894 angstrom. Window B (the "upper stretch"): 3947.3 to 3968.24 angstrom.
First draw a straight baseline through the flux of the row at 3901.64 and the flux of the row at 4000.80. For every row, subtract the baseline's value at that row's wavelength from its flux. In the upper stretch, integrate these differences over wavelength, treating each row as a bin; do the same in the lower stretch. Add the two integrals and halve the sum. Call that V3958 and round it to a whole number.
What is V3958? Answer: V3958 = -28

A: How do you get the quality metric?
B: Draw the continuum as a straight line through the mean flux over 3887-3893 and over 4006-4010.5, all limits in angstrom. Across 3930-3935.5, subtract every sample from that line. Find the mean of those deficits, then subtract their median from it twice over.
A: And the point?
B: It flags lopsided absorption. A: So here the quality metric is -5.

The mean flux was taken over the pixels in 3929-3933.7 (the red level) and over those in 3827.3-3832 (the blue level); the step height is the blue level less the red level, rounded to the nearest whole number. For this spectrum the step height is 2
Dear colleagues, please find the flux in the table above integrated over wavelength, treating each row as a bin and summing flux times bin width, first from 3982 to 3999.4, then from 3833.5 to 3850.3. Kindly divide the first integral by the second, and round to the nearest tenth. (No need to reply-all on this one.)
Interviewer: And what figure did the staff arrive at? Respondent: 1.7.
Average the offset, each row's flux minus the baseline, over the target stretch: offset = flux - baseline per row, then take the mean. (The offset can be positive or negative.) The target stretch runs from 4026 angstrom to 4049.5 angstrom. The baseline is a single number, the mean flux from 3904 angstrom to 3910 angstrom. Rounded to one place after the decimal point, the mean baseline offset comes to 2.0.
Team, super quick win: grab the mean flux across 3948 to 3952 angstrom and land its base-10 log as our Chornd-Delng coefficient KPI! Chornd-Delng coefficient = 0.81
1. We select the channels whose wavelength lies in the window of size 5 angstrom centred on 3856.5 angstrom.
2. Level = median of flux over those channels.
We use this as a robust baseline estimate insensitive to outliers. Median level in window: 5.4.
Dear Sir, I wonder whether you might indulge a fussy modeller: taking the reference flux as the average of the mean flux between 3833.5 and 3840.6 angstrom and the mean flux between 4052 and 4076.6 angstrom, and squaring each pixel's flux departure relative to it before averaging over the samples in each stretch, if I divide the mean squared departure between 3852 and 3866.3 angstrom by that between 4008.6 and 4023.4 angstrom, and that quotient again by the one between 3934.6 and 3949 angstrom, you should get 0.026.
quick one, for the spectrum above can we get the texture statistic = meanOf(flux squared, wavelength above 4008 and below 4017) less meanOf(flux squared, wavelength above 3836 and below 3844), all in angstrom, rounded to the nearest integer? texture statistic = 51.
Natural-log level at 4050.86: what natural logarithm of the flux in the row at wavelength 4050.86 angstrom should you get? 2.13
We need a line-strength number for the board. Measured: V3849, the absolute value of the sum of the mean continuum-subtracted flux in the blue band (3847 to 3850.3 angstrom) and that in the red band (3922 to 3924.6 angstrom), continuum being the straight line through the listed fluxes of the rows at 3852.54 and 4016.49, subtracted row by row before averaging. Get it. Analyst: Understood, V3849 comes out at 1.7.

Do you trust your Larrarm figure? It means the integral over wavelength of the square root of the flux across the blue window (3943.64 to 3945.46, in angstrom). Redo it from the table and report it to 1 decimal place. 4.1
